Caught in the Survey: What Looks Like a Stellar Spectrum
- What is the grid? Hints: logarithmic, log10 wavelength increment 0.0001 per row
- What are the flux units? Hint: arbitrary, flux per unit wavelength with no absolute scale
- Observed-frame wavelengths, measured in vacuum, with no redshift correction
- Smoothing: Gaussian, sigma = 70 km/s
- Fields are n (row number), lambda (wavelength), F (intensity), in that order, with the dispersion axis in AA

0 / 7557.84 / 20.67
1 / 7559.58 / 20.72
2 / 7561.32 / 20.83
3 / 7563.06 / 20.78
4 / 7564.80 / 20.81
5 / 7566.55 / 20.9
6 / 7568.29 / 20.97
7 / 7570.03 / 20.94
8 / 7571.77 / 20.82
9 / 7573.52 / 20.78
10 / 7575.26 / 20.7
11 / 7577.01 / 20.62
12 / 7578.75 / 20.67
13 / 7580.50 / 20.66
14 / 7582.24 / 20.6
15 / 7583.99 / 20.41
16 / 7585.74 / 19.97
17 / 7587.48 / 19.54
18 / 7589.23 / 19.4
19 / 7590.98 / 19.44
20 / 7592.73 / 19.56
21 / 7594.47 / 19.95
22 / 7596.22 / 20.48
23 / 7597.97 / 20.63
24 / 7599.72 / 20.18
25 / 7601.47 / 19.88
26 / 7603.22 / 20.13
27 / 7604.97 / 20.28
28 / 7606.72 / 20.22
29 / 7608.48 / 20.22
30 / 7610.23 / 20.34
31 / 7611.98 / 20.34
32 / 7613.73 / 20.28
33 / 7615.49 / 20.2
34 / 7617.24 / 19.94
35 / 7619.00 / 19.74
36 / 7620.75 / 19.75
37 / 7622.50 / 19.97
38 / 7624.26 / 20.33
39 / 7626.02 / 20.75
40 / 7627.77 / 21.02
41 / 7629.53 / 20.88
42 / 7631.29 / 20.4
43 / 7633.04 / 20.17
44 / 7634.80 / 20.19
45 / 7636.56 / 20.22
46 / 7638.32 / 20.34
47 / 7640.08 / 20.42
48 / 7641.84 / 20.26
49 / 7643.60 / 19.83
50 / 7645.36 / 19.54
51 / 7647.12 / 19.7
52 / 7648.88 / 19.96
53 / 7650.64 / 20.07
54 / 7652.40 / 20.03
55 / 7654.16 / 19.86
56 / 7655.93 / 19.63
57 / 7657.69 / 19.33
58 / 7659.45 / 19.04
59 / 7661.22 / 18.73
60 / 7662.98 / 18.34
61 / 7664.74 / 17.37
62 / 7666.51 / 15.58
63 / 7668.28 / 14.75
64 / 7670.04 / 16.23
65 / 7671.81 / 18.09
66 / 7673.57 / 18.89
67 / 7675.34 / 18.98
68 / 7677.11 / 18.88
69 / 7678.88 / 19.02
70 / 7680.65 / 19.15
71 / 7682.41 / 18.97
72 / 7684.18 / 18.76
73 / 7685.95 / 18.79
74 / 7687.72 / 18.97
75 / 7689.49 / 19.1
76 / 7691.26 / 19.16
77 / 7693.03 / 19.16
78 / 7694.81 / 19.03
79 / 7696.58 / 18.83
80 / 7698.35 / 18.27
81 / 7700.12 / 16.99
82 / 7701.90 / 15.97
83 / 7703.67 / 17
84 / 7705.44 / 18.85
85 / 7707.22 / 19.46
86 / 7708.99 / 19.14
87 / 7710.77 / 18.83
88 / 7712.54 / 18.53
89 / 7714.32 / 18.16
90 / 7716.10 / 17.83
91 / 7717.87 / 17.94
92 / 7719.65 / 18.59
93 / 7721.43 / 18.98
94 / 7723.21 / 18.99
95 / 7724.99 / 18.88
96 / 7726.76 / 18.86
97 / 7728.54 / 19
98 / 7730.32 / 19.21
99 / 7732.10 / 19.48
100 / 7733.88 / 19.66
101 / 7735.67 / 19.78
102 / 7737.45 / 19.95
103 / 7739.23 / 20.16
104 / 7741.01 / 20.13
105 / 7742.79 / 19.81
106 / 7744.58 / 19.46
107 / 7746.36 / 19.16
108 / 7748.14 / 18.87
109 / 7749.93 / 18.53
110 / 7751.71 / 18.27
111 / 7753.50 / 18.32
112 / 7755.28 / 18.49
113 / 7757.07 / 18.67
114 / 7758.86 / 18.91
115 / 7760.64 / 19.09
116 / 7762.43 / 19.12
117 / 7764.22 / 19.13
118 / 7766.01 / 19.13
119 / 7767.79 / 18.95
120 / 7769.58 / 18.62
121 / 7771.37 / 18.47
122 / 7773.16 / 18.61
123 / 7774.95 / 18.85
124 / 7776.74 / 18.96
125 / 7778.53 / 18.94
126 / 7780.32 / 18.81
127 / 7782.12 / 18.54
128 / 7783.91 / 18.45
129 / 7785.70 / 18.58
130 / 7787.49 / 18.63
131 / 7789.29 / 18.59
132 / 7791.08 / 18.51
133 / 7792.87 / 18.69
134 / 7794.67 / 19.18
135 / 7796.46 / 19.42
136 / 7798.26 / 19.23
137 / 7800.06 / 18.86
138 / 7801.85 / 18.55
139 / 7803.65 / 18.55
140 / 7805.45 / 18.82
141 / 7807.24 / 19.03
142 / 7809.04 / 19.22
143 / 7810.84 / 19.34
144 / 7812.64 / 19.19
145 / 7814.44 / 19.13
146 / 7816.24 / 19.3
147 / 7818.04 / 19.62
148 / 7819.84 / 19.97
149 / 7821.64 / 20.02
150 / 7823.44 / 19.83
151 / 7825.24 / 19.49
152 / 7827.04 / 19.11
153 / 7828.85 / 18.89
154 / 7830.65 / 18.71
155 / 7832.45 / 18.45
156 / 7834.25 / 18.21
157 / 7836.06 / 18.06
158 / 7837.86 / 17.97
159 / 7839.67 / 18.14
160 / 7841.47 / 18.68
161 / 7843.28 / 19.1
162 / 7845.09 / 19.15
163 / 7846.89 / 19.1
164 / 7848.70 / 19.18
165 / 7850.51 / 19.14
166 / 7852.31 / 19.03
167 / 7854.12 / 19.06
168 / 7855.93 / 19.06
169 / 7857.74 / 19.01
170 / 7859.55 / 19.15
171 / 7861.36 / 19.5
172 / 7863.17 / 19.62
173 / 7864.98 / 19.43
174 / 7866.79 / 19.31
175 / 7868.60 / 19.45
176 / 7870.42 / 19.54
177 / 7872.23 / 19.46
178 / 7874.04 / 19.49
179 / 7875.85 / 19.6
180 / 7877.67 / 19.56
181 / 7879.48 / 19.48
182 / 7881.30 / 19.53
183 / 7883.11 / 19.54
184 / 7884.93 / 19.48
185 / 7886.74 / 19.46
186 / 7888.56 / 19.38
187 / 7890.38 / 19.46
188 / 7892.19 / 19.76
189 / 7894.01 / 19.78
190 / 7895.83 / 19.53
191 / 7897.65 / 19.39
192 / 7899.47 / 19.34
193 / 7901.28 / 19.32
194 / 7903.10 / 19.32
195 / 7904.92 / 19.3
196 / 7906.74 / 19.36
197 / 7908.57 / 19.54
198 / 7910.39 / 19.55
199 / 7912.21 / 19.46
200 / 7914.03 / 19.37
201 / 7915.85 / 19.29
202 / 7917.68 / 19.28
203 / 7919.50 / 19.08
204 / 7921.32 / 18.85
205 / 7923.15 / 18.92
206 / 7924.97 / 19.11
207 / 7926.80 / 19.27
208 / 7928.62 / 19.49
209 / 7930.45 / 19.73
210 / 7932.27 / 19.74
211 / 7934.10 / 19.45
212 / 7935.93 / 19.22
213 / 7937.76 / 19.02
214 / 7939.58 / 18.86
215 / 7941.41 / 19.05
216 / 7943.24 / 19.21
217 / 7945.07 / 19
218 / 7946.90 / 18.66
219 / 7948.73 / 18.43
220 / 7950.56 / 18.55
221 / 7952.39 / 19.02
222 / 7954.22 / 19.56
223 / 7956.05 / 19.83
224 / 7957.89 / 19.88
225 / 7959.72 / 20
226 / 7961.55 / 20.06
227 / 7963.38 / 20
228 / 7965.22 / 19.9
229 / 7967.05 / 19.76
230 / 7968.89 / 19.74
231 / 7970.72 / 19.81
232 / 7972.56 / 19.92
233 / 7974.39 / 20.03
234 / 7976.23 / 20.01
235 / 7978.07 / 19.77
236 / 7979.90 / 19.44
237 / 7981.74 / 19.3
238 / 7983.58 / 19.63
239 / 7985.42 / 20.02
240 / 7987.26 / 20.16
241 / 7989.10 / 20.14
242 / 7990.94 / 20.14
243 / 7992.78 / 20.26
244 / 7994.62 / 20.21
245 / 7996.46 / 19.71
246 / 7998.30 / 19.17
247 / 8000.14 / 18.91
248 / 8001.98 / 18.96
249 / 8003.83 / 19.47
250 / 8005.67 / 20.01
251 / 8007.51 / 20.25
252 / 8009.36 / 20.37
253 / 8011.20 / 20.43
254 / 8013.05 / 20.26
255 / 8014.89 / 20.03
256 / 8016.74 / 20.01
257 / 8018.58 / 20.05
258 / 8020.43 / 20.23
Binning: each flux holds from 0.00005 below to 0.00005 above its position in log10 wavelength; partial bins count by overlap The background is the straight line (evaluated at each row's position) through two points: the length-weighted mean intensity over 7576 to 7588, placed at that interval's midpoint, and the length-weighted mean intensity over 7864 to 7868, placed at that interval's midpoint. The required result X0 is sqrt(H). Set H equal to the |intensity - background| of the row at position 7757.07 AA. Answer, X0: 1.05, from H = 1.1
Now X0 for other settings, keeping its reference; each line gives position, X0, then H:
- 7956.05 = 0.86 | 0.7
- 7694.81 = 0.98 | 1.0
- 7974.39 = 1.00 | 1.0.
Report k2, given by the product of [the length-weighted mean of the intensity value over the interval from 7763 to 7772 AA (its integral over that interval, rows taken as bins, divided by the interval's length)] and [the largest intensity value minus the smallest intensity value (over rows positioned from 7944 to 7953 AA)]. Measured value 11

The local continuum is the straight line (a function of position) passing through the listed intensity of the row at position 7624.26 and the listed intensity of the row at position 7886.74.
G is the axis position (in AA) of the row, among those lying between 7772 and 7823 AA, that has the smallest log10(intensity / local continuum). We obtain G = 7783.91 AA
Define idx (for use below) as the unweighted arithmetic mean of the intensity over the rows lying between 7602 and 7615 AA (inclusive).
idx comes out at 20.3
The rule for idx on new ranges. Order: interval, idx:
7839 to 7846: 18.8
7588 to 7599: 19.9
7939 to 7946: 19.0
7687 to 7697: 19.0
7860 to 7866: 19.5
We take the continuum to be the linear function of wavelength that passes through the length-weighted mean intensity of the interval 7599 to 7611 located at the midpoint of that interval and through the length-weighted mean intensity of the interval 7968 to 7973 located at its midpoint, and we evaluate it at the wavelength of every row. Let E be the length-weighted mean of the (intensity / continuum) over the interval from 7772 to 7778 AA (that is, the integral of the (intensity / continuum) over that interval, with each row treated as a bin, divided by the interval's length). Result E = 0.94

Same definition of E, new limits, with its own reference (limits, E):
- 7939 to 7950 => 0.95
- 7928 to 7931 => 0.99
